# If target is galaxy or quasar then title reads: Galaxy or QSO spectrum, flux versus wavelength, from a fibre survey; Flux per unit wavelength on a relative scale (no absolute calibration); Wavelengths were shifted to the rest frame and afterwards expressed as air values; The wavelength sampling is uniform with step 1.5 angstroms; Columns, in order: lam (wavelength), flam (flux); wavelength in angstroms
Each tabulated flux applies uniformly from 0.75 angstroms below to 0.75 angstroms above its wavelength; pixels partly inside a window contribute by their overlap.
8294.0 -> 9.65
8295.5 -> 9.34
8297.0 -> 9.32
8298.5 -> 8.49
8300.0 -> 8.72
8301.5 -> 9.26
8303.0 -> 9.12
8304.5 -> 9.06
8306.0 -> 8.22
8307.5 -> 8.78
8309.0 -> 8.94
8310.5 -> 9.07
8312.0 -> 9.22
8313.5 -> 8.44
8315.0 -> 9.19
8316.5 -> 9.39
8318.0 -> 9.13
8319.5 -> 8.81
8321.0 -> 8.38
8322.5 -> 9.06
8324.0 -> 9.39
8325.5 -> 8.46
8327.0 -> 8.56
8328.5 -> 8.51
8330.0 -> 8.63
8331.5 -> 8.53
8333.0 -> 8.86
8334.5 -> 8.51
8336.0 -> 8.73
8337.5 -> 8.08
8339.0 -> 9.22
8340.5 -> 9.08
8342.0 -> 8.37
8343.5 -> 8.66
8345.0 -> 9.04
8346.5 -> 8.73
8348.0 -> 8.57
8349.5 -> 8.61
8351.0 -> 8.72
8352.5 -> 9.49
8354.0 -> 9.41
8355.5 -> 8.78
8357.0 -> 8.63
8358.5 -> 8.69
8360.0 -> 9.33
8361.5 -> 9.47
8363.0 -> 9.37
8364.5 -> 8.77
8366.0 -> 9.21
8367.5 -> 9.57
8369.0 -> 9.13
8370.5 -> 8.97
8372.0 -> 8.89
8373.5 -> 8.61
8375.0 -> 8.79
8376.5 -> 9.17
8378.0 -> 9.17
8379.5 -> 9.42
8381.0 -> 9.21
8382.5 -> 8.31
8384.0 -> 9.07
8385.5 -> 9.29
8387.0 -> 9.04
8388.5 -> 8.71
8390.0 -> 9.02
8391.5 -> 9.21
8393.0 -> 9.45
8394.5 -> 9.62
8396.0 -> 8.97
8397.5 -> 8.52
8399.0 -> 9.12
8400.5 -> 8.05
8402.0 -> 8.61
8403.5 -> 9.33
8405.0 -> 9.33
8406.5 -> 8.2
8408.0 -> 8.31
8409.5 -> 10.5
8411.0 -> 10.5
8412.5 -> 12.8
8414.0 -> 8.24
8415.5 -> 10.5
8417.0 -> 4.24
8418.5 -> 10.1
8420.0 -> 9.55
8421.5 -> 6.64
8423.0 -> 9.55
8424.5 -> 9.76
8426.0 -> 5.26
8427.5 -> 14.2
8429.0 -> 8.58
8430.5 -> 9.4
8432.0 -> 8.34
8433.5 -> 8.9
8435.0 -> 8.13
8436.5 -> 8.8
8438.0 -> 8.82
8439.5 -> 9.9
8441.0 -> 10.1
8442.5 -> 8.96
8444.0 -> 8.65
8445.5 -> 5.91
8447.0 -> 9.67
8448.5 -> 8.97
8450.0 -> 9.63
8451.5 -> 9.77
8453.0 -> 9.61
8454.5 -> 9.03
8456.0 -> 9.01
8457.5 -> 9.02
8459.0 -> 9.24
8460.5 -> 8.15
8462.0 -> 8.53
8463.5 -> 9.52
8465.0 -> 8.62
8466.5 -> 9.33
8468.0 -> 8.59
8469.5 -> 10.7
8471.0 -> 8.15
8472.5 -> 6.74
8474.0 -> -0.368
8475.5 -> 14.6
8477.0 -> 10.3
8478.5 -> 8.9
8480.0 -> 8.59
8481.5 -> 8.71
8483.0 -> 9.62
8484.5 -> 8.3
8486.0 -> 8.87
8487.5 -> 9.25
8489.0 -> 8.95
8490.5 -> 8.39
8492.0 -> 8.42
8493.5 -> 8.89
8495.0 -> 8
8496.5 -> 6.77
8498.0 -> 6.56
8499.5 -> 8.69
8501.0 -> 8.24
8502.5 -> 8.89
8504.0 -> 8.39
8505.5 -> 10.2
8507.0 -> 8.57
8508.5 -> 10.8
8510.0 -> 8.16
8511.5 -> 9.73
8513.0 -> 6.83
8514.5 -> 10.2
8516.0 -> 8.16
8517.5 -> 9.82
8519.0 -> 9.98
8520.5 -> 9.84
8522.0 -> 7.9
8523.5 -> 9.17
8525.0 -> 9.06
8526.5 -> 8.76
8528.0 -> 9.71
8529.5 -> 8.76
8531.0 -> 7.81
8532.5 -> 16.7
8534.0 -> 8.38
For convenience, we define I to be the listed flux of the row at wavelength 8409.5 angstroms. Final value 10.5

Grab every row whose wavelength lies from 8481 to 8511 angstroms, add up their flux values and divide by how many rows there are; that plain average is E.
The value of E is 8.63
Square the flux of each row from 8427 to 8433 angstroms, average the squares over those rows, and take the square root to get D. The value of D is 10.4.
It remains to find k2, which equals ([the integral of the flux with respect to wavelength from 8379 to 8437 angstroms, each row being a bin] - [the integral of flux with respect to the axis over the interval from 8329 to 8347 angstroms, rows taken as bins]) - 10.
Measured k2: 358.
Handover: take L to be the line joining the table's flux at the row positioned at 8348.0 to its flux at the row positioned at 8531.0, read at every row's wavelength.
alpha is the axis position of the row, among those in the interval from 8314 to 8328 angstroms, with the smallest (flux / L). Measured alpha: 8321.0 angstroms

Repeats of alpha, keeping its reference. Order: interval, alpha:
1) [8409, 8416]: 8414.0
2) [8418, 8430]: 8426.0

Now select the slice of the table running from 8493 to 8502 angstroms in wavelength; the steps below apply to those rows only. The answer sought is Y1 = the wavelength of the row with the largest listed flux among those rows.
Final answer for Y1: 8493.5 angstroms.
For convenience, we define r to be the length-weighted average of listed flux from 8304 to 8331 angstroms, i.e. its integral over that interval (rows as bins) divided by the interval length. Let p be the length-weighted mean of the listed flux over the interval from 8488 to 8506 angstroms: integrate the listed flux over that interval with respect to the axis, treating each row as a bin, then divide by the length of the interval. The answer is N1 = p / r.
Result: 0.94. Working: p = 8.4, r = 8.84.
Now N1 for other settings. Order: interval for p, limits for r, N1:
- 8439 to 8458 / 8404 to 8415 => 0.94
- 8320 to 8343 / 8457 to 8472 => 0.97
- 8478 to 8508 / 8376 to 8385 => 0.95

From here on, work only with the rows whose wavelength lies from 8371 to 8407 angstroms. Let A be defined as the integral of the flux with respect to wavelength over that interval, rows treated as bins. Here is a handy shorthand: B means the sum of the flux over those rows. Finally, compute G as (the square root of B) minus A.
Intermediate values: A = 323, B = 215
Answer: -308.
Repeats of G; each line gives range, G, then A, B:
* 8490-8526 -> -300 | 315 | 210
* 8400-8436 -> -311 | 326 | 217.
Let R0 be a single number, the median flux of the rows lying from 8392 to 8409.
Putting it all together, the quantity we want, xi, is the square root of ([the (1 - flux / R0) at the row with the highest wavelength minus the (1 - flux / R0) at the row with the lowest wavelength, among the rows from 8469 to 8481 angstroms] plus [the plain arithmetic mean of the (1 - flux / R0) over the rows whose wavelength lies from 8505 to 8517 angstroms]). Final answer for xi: 0.47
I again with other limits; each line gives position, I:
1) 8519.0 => 9.98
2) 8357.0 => 8.63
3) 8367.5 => 9.57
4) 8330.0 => 8.63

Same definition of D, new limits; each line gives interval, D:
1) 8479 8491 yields 8.8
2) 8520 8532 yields 8.9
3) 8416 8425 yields 8.6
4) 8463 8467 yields 9.2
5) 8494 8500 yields 7.6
